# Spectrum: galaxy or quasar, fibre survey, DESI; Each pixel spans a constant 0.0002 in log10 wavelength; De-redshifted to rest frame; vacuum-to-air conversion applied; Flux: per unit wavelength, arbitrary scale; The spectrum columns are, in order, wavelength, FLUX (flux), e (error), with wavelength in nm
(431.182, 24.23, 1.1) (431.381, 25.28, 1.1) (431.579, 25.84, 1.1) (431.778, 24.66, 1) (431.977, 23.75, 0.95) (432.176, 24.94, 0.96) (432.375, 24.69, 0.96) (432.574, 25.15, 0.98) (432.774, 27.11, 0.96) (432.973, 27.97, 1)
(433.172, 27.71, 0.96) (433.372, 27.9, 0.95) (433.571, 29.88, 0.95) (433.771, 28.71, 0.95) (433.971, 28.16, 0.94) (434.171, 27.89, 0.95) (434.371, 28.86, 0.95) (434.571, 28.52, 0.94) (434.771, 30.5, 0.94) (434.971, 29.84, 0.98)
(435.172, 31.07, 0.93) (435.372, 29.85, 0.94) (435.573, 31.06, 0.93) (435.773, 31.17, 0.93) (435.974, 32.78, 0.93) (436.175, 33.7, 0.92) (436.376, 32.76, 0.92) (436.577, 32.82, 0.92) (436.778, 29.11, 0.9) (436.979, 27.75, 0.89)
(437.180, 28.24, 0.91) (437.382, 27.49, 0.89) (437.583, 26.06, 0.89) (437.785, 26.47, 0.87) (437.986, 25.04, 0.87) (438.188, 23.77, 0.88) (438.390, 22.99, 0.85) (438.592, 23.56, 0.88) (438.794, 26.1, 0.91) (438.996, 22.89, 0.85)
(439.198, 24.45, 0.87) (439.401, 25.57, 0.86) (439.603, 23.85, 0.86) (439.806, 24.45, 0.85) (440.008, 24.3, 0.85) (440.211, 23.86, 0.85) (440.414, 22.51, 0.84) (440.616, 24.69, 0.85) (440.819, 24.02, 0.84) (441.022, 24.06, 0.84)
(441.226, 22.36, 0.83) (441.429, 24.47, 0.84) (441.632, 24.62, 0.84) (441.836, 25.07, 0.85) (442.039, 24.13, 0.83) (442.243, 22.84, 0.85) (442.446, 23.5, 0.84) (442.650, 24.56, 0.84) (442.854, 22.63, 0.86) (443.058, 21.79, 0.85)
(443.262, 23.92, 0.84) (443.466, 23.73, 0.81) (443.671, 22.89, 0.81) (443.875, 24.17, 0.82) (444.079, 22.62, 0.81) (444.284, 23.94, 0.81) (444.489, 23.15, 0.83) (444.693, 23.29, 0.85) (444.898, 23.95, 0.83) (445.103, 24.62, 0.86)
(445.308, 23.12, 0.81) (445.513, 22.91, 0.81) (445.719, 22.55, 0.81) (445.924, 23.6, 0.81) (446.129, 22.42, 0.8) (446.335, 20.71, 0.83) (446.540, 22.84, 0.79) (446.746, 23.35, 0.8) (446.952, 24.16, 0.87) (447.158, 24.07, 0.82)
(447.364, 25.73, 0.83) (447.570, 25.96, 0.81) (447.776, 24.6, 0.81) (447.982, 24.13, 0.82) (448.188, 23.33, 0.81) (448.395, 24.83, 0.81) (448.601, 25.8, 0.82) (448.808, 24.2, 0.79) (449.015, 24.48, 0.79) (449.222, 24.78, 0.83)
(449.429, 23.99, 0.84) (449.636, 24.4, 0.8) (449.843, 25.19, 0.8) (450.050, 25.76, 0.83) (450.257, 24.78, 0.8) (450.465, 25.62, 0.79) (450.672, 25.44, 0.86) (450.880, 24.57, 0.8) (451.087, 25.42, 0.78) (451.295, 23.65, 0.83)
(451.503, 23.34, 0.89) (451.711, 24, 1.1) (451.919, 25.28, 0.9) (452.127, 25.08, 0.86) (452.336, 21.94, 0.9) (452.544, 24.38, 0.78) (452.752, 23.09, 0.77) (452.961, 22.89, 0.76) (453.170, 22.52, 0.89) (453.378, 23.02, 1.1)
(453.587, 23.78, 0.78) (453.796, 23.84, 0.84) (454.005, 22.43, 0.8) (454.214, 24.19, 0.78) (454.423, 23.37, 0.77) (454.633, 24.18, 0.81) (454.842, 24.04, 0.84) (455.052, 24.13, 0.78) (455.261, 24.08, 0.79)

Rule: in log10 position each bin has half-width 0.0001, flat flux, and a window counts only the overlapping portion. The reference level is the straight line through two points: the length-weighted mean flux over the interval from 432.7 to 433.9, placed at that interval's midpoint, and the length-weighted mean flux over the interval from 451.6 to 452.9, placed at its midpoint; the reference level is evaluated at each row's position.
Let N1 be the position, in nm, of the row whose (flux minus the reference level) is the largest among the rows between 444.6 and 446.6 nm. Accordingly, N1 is 445.103 nm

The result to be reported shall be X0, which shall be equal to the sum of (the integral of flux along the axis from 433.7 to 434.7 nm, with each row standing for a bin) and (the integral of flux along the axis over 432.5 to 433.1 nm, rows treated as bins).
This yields 45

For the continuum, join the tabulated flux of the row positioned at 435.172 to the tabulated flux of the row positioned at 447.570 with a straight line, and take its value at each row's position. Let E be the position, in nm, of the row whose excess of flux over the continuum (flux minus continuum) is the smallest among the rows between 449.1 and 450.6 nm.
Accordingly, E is 449.429 nm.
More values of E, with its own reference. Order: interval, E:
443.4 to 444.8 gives 444.079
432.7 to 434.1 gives 432.774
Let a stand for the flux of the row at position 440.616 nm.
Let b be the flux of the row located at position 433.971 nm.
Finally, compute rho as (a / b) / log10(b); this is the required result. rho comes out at 0.60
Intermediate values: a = 24.69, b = 28.16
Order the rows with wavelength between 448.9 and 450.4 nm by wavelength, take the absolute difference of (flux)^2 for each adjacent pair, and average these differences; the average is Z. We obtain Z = 32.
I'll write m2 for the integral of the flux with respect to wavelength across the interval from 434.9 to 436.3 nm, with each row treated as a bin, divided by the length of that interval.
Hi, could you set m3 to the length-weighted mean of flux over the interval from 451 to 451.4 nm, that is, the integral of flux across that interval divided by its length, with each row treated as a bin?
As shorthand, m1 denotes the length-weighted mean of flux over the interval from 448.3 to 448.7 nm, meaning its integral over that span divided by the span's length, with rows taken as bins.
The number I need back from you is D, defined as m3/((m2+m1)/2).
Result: 0.86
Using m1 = 25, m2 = 31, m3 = 24.5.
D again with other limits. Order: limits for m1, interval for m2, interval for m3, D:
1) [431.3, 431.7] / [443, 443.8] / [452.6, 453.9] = 0.95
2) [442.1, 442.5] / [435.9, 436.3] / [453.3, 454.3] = 0.83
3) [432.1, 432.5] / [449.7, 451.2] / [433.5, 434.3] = 1.14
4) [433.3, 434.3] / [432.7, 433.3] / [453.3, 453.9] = 0.84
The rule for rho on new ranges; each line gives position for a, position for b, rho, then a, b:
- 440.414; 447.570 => 0.61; 22.51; 25.96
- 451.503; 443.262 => 0.71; 23.34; 23.92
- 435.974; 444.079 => 1.07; 32.78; 22.62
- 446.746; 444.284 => 0.71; 23.35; 23.94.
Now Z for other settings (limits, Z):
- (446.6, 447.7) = 34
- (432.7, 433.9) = 51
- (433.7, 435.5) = 53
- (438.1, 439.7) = 80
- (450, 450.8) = 34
